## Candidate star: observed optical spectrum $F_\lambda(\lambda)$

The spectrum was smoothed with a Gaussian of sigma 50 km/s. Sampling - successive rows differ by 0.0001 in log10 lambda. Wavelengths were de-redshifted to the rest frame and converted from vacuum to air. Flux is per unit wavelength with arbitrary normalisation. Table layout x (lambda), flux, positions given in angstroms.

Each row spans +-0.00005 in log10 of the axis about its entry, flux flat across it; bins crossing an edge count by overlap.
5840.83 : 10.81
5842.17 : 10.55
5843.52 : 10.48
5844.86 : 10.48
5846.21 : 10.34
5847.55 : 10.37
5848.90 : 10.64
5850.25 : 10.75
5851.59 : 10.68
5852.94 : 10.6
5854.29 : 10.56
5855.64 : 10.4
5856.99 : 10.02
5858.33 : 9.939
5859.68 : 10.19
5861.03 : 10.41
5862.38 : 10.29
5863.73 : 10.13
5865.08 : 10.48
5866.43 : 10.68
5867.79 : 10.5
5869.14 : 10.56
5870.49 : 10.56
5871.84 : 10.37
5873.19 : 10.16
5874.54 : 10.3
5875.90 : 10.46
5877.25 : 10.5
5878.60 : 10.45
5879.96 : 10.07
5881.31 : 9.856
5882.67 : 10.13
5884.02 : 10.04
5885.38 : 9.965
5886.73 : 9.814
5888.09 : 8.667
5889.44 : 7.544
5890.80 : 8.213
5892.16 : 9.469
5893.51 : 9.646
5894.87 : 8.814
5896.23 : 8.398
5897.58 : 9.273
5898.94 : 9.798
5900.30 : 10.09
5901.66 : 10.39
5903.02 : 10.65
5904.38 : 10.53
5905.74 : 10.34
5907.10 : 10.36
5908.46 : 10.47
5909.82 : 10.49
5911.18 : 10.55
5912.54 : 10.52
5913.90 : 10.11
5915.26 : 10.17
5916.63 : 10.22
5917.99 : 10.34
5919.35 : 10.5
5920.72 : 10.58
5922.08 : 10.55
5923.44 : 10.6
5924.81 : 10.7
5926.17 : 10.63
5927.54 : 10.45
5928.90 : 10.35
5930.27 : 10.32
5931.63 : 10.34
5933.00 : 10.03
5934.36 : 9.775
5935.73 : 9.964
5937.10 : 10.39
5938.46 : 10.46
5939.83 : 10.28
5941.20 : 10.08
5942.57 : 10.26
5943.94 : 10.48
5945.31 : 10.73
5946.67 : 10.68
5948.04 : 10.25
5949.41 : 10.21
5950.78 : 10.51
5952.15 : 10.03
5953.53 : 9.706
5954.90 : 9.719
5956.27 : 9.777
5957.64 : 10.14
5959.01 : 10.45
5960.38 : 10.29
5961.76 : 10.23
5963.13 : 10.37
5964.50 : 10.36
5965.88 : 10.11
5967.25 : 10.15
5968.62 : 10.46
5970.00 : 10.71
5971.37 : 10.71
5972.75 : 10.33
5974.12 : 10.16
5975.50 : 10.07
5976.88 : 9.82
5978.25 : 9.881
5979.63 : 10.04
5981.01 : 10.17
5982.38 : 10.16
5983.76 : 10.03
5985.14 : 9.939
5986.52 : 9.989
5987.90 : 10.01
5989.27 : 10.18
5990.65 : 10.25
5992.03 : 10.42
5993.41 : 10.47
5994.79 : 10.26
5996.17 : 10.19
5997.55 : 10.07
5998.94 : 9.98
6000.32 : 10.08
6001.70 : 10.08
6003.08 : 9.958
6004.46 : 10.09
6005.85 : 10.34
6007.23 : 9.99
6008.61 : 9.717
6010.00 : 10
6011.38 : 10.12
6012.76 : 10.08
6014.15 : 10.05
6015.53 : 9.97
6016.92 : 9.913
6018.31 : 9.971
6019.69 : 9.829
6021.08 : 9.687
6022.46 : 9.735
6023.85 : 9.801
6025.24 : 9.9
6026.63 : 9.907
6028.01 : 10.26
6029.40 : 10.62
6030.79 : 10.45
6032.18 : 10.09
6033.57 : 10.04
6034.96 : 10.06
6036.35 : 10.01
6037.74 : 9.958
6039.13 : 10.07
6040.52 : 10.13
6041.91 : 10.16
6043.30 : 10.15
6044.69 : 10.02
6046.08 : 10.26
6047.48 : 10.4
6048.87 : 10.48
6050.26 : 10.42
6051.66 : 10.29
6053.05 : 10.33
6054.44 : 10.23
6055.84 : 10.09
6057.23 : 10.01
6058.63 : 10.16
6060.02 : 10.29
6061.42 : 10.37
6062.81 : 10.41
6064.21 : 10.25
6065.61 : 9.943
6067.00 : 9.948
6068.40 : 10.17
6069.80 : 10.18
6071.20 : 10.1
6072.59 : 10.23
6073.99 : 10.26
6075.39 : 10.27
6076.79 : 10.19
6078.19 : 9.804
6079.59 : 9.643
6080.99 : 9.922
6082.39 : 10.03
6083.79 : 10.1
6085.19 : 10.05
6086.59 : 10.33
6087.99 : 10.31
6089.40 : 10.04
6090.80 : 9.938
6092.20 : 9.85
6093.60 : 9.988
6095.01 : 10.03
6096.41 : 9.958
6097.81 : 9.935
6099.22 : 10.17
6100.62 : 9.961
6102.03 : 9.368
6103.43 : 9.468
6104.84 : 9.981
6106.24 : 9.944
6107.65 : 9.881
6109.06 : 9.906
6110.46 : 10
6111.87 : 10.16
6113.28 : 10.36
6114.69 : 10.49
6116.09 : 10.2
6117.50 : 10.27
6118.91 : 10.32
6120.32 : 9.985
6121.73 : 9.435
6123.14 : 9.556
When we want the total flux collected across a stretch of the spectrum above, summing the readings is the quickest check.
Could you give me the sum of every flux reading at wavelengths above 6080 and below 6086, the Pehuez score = 40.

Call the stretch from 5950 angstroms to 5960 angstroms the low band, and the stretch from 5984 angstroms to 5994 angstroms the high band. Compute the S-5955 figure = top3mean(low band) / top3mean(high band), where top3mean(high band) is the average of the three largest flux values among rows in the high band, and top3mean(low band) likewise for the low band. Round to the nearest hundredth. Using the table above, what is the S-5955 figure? 1.00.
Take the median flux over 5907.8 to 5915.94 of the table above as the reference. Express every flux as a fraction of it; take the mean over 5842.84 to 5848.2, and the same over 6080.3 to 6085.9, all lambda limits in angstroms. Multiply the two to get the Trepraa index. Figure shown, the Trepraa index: 0.95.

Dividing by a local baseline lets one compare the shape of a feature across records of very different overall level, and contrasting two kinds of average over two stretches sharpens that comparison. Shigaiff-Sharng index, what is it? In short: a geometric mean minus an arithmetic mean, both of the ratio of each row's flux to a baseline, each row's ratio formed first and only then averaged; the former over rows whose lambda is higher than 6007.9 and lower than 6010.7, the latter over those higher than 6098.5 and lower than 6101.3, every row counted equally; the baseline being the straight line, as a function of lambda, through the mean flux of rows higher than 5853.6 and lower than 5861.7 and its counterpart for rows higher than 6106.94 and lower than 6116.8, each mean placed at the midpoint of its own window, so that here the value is -0.024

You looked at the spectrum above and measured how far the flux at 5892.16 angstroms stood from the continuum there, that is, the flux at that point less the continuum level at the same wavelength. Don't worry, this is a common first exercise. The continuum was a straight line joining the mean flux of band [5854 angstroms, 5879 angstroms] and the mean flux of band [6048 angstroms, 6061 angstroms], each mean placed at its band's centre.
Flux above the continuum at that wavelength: -0.9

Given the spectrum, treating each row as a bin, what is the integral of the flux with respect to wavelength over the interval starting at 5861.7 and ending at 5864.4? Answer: 28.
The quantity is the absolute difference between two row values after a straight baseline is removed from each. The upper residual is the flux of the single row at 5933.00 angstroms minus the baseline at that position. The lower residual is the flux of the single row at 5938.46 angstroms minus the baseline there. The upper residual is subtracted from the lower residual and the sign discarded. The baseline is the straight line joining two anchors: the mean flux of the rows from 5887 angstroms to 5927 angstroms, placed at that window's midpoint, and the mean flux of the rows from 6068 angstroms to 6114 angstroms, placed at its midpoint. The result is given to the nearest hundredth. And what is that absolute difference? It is 0.43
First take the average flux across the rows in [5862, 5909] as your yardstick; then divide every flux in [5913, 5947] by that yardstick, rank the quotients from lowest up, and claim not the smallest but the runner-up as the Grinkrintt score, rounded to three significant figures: 1.00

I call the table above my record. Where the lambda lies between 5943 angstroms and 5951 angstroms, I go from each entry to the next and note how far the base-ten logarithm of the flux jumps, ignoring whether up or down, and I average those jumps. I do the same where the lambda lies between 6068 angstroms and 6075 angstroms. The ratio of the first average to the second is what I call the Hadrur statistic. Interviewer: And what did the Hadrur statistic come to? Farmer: 3.3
